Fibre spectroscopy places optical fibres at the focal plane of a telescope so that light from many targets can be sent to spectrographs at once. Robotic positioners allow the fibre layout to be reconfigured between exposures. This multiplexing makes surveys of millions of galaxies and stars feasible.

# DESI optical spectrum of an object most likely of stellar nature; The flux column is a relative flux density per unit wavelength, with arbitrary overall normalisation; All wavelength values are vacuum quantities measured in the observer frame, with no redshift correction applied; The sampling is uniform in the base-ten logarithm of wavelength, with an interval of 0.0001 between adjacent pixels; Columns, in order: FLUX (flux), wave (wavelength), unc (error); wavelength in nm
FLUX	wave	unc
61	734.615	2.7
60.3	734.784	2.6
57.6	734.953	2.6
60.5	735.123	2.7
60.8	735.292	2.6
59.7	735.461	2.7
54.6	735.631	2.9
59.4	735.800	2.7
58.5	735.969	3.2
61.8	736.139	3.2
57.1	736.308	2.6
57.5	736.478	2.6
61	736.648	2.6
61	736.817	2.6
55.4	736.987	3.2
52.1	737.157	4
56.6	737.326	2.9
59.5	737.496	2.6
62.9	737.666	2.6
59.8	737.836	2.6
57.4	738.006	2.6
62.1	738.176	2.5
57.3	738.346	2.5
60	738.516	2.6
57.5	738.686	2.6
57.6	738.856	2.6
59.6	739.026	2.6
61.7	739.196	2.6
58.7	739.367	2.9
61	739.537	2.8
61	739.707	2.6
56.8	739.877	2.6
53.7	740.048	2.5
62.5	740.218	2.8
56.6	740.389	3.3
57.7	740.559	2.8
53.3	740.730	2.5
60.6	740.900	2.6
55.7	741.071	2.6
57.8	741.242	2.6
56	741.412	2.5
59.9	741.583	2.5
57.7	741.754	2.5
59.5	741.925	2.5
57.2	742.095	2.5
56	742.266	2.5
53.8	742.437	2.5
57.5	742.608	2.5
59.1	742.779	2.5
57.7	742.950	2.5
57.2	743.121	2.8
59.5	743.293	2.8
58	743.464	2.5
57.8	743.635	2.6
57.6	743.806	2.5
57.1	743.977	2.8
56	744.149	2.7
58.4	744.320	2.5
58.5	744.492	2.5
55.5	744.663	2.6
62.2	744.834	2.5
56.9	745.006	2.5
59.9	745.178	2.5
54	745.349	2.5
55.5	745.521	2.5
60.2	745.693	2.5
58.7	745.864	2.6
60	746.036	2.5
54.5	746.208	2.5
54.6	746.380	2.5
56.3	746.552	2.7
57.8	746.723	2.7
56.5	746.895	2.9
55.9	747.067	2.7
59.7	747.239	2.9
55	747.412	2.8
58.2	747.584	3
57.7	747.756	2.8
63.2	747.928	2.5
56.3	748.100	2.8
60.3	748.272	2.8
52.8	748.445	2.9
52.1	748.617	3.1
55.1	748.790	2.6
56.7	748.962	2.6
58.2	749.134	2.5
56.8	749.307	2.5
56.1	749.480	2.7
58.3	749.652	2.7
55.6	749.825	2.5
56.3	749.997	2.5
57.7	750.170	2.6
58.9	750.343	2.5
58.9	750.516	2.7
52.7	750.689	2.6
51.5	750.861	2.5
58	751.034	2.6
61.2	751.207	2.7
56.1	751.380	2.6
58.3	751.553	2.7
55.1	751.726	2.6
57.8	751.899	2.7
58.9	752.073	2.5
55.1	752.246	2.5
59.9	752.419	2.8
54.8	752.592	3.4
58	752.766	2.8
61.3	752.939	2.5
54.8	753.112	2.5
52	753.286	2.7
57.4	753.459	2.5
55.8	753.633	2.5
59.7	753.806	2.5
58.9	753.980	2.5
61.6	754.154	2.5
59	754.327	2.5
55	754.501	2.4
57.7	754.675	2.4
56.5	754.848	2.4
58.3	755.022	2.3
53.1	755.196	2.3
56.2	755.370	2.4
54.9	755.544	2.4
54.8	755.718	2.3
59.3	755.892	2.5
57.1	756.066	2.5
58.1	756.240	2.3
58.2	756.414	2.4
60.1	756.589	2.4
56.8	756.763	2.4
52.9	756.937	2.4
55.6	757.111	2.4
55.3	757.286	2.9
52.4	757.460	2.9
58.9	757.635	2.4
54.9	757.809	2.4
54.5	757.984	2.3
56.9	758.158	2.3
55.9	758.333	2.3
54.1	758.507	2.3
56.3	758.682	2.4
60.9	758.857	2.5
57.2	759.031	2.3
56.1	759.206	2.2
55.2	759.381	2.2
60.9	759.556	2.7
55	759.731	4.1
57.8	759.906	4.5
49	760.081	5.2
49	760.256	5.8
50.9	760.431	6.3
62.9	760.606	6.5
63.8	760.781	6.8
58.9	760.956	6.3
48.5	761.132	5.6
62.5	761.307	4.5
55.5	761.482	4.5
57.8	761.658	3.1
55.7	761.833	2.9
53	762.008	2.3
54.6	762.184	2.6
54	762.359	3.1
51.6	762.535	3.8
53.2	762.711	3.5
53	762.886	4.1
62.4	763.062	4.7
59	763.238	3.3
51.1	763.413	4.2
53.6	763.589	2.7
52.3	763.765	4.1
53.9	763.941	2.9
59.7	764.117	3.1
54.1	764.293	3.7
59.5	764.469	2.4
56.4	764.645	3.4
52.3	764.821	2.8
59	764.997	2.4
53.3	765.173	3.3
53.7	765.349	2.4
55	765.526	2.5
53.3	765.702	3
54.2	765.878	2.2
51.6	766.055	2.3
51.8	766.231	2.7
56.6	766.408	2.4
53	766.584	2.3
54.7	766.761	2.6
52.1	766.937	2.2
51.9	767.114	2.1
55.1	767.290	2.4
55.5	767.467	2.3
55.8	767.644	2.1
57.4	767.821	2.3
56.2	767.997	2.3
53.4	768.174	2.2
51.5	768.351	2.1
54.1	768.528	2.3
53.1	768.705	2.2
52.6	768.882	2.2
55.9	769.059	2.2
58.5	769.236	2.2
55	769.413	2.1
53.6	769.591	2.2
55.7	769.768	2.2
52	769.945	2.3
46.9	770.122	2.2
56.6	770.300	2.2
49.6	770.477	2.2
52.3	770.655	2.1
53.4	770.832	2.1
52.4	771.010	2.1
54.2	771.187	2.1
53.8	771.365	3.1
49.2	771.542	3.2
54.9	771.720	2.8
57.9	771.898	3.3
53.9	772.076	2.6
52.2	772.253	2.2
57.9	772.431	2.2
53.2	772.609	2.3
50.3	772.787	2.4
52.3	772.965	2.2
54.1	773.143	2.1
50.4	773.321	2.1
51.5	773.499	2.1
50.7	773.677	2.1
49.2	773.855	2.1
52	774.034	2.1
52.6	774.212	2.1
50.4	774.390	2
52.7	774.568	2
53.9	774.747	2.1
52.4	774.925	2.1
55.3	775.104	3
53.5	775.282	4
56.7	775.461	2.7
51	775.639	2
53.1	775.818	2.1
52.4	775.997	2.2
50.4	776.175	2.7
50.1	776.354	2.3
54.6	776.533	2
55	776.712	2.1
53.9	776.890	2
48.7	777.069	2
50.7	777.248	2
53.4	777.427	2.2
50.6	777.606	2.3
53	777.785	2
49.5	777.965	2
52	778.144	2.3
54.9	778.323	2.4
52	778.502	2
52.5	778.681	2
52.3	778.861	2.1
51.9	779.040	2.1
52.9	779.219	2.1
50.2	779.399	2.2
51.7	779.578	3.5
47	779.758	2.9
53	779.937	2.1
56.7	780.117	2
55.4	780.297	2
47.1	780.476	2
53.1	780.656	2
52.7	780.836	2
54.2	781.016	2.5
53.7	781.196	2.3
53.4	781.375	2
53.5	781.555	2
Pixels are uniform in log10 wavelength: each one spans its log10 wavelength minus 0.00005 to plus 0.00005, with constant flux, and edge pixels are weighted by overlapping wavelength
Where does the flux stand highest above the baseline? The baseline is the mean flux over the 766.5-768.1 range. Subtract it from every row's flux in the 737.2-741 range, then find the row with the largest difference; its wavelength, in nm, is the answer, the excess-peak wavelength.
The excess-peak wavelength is 737.666 nm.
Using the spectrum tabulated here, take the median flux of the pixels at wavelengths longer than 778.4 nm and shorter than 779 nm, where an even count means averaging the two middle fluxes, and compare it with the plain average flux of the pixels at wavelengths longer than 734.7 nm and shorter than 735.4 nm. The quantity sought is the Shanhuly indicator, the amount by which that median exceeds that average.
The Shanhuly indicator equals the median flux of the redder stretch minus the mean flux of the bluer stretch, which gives -7.5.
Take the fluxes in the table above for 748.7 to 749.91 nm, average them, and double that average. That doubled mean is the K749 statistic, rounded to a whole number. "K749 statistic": 113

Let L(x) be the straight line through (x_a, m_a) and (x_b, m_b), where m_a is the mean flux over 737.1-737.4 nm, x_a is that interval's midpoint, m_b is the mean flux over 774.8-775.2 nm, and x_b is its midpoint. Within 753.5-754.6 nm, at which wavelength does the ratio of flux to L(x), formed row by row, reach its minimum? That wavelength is 754.501 nm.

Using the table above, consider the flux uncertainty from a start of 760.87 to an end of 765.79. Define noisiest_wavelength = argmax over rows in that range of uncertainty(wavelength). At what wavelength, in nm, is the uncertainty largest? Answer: 760.956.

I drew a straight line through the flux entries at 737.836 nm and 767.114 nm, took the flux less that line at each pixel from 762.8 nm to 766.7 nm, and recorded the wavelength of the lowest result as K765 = 763.413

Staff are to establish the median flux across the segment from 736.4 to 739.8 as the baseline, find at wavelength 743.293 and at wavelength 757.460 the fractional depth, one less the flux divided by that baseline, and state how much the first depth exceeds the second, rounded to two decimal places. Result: -0.12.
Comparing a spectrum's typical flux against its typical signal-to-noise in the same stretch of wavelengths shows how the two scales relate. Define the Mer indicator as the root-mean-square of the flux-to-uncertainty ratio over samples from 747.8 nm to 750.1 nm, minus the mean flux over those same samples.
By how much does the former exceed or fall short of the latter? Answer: -35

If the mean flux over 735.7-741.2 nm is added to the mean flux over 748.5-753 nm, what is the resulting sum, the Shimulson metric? 115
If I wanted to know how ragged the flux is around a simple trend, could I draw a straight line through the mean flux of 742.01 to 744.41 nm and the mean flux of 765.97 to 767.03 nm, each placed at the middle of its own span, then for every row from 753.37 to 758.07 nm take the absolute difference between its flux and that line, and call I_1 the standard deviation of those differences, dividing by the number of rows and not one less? 1.63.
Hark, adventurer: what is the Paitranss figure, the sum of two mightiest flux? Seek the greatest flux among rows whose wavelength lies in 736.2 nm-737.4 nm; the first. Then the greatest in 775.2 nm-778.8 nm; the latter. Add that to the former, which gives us 118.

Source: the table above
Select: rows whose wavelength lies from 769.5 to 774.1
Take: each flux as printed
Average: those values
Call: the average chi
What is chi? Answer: 53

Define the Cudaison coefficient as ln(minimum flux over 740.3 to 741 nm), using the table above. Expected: 3.98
